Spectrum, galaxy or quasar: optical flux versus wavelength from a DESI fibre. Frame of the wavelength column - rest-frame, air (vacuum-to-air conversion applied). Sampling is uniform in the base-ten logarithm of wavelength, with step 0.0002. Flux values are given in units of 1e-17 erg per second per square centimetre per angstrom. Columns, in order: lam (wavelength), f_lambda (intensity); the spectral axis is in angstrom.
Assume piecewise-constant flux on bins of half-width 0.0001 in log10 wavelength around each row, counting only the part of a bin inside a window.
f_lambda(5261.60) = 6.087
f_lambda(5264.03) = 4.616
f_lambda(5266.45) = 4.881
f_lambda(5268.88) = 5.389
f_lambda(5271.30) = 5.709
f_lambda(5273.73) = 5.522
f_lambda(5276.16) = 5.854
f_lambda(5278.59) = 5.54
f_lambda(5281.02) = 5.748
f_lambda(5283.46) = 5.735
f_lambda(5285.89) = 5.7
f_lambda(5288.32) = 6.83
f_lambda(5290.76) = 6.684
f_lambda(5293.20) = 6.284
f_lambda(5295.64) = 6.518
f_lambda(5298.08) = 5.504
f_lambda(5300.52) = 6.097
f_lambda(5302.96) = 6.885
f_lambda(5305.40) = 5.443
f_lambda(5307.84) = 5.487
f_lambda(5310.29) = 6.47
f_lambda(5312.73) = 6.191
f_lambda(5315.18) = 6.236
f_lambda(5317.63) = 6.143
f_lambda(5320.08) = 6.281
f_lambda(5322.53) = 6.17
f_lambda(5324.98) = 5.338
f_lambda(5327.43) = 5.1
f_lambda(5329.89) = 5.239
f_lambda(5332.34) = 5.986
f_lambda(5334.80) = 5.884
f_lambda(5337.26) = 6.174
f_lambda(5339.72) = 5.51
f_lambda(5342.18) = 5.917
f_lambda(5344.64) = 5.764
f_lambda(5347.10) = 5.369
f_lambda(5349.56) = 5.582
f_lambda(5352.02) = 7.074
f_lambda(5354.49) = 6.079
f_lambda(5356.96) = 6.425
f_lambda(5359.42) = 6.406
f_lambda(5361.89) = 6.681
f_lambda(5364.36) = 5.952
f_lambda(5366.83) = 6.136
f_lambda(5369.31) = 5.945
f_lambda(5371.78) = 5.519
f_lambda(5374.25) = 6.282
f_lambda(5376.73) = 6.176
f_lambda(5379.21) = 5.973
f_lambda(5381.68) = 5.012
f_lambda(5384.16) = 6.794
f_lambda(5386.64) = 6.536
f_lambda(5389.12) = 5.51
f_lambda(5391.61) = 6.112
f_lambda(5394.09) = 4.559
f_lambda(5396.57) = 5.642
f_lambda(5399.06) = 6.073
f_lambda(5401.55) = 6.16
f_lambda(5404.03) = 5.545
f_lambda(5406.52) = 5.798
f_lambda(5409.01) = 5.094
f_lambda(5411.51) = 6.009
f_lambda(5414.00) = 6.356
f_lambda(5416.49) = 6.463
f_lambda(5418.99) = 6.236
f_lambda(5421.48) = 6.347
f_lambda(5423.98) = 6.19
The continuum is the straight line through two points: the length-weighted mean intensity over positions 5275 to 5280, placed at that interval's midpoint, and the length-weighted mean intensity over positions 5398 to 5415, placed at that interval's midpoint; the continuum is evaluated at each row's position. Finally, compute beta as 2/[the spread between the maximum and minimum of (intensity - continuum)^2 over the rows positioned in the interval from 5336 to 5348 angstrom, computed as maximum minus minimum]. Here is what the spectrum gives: 11.8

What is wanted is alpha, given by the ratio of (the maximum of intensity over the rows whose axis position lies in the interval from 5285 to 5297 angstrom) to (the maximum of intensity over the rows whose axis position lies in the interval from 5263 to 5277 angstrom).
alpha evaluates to 1.17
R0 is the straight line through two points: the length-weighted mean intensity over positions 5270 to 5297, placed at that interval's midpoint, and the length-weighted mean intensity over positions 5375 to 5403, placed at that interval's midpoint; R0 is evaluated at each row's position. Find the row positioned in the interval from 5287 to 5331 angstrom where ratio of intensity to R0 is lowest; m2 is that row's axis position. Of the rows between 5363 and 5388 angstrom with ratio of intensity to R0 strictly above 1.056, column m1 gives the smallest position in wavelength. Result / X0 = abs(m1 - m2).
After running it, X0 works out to 46.8 angstrom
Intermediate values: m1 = 5374.25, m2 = 5327.43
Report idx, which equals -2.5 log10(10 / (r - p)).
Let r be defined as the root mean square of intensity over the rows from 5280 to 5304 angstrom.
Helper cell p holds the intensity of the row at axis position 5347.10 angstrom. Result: -2.7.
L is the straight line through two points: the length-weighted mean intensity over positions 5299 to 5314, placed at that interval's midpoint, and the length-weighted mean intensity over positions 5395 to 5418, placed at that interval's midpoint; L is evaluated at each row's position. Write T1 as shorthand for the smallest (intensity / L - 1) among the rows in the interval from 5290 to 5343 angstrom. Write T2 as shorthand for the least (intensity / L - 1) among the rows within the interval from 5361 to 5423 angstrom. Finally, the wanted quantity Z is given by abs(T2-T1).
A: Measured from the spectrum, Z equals 0.07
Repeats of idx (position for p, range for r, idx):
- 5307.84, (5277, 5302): -3.1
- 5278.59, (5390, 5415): -4.2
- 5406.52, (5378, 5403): -5.3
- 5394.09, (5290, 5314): -2.0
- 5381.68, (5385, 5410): -2.9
